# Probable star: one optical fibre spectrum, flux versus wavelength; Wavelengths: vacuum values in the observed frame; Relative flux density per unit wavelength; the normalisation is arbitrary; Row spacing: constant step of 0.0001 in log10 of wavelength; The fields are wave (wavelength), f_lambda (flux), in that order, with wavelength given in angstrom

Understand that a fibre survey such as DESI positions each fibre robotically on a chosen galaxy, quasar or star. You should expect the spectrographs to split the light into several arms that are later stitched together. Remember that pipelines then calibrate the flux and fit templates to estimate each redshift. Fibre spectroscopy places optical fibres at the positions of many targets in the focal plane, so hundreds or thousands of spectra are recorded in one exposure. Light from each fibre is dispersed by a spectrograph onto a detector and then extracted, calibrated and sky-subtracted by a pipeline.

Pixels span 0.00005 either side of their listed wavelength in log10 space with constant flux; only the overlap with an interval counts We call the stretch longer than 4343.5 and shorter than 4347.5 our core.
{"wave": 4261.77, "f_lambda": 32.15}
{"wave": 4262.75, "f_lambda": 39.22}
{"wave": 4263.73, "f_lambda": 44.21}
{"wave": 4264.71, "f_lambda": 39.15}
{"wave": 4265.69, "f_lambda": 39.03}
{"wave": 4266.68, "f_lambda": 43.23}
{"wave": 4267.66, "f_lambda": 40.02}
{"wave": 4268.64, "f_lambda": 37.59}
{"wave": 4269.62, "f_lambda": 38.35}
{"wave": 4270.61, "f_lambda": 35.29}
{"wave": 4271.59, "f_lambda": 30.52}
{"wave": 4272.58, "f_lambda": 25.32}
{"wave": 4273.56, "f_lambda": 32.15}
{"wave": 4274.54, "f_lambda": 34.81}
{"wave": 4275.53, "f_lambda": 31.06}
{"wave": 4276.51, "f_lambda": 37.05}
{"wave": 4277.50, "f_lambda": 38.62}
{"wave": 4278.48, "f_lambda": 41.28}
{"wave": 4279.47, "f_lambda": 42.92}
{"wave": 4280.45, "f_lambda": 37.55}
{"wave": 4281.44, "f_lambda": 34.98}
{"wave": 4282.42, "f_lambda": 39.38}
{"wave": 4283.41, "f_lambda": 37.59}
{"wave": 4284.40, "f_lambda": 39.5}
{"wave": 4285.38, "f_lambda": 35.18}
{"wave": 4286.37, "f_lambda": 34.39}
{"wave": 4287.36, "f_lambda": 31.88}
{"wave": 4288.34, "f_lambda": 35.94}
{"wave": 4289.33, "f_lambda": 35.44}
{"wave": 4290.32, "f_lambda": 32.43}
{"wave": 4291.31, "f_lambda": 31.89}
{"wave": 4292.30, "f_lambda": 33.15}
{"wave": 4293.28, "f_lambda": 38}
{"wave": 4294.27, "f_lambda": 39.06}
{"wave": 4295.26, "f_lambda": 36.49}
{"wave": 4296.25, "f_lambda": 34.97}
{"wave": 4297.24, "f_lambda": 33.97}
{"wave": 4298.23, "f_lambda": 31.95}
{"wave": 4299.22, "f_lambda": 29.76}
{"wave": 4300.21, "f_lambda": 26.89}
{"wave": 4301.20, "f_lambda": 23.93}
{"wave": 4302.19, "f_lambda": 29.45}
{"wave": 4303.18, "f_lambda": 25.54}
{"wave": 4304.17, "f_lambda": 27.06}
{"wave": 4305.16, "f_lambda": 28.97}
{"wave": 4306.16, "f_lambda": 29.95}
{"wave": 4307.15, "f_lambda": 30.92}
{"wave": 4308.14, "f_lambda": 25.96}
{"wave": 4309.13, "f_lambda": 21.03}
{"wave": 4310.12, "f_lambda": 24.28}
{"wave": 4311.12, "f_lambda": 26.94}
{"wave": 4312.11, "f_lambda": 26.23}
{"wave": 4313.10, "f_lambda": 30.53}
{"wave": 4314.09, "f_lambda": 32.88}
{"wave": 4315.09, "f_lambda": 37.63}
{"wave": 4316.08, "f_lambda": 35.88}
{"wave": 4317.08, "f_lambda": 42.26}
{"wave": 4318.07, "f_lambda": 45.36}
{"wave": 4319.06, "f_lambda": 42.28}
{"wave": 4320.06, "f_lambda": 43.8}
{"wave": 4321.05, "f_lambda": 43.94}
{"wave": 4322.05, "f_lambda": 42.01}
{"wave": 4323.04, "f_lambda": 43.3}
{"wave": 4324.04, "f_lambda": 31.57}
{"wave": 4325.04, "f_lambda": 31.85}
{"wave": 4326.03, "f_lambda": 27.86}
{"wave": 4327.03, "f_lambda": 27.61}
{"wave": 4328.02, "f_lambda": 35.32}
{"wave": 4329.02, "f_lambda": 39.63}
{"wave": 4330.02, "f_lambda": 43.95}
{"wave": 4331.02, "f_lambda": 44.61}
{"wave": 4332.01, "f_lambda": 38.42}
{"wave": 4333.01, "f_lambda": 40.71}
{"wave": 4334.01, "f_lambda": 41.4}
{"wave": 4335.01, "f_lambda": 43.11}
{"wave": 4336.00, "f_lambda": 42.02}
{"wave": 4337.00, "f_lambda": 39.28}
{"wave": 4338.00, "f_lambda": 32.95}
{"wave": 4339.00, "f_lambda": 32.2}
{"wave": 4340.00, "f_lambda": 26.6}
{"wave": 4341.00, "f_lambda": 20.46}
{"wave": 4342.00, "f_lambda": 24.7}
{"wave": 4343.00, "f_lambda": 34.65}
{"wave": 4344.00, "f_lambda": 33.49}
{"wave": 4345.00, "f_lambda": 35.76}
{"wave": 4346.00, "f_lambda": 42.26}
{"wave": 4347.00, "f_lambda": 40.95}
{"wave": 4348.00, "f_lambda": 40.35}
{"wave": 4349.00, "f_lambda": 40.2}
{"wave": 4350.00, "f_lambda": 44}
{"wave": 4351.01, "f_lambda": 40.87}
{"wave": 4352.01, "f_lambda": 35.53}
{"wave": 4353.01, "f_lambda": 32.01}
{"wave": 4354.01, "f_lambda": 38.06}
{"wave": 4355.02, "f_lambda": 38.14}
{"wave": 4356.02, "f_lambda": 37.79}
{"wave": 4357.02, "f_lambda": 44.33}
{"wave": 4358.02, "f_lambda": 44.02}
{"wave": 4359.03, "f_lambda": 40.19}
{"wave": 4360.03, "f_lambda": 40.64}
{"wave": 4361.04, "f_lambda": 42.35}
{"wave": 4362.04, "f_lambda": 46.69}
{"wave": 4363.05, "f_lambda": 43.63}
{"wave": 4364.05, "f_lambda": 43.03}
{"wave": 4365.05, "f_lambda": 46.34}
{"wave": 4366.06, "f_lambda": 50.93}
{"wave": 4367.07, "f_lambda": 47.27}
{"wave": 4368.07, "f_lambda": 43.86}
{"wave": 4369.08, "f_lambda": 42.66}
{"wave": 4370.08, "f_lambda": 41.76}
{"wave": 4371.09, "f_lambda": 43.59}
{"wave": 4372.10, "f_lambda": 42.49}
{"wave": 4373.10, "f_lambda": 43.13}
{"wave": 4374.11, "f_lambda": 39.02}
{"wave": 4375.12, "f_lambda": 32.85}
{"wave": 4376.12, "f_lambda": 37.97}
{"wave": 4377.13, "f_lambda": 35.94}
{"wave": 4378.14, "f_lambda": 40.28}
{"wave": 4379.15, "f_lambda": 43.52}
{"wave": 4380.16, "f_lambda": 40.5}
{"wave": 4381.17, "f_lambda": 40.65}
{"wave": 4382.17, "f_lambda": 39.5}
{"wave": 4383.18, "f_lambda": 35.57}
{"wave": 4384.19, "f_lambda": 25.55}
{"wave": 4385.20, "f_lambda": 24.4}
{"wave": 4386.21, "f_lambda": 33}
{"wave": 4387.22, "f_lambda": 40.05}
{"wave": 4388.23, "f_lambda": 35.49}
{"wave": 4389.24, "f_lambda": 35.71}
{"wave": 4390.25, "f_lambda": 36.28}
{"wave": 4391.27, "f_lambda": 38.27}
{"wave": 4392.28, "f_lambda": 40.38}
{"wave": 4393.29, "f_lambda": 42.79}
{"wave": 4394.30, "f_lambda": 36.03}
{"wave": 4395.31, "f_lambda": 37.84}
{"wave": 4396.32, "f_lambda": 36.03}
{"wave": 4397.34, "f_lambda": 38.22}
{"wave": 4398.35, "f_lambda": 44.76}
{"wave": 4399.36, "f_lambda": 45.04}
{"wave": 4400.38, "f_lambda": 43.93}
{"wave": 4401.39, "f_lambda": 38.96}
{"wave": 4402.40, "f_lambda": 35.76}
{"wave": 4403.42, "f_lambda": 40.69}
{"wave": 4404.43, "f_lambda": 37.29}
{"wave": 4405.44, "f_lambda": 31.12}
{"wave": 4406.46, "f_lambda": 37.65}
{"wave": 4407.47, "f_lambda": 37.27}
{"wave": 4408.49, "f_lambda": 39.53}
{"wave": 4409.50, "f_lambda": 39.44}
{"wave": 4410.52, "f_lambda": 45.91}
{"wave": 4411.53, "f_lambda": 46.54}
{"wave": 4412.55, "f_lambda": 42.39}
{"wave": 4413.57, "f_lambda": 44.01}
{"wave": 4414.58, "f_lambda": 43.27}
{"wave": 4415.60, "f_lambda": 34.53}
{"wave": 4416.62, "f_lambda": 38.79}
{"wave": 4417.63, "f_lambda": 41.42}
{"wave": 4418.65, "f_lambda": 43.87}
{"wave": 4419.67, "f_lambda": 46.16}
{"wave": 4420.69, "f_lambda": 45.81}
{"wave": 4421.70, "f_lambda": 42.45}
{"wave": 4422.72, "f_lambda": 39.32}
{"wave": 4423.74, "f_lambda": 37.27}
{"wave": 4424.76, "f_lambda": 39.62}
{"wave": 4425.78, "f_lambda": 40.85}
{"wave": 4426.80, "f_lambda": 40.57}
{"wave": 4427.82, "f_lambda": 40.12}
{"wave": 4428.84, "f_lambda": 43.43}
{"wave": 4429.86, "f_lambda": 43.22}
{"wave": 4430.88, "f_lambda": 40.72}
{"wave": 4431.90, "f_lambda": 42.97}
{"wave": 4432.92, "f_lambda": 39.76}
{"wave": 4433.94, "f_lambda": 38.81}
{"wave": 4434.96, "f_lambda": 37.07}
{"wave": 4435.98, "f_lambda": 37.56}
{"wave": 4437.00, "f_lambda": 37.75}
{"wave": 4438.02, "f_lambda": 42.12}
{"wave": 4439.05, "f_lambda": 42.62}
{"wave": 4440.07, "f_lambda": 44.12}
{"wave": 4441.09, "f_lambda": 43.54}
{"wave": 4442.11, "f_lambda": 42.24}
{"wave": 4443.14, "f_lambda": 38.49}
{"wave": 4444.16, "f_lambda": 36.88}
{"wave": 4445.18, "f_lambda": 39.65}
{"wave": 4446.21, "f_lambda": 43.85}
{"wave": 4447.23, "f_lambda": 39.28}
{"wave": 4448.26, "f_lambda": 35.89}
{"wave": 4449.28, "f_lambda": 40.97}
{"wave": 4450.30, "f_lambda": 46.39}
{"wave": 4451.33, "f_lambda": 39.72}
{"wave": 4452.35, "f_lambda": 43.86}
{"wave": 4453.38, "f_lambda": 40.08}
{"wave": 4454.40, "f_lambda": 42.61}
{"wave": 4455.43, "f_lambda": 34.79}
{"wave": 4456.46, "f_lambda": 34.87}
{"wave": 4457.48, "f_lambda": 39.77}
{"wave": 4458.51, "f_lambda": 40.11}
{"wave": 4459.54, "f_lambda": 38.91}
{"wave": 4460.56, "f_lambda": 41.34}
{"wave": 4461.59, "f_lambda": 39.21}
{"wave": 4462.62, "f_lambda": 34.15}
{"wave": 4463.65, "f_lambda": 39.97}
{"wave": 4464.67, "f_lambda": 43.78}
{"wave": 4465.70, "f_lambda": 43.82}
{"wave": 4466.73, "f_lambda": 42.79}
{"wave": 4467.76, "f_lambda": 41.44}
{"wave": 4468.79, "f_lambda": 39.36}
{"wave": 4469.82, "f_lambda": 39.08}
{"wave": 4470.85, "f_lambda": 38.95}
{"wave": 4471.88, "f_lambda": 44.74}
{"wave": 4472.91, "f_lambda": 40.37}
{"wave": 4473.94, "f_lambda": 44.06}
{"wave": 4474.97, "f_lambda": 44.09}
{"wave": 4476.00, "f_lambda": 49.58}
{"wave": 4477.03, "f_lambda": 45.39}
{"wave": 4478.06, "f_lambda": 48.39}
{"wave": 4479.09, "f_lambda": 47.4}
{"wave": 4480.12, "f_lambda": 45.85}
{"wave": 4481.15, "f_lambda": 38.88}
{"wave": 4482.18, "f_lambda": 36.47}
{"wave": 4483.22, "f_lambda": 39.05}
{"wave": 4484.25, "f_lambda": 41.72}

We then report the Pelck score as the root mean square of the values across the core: 38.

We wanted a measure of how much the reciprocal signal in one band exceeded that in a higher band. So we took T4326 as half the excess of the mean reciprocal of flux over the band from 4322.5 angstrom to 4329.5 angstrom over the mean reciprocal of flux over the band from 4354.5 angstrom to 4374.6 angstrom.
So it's 0.0035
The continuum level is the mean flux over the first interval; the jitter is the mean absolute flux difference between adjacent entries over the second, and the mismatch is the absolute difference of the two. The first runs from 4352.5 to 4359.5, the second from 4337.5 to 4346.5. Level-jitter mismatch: 34.6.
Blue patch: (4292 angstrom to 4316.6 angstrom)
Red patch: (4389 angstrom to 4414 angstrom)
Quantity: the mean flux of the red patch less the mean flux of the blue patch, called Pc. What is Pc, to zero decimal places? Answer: 9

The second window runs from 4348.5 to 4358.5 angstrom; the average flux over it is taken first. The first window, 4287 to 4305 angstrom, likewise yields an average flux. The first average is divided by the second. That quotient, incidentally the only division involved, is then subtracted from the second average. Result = 38.7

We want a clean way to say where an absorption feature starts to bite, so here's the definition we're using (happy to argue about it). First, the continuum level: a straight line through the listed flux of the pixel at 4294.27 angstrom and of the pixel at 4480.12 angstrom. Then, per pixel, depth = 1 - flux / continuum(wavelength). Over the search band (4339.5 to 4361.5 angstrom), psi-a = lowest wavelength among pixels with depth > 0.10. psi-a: 4340.00 angstrom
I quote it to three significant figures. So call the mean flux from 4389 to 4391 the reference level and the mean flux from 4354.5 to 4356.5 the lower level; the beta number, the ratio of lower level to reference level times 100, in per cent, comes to 105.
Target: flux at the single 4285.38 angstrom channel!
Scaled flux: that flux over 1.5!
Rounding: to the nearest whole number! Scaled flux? 23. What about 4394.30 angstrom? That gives 24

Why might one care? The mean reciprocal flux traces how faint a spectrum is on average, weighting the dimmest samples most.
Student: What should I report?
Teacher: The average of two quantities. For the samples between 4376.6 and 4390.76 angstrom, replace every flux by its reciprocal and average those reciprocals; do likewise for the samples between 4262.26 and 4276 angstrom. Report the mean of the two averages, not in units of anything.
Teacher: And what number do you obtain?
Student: 0.0282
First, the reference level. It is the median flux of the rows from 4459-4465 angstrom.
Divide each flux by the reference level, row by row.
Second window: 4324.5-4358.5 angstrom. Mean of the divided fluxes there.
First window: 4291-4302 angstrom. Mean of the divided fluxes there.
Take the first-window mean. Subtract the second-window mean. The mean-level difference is -0.11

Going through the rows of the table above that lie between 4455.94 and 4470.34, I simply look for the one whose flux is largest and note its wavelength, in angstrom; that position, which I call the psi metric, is 4465.70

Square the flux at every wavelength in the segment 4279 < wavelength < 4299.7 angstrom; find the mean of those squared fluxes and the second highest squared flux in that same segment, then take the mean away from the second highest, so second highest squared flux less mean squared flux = 287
